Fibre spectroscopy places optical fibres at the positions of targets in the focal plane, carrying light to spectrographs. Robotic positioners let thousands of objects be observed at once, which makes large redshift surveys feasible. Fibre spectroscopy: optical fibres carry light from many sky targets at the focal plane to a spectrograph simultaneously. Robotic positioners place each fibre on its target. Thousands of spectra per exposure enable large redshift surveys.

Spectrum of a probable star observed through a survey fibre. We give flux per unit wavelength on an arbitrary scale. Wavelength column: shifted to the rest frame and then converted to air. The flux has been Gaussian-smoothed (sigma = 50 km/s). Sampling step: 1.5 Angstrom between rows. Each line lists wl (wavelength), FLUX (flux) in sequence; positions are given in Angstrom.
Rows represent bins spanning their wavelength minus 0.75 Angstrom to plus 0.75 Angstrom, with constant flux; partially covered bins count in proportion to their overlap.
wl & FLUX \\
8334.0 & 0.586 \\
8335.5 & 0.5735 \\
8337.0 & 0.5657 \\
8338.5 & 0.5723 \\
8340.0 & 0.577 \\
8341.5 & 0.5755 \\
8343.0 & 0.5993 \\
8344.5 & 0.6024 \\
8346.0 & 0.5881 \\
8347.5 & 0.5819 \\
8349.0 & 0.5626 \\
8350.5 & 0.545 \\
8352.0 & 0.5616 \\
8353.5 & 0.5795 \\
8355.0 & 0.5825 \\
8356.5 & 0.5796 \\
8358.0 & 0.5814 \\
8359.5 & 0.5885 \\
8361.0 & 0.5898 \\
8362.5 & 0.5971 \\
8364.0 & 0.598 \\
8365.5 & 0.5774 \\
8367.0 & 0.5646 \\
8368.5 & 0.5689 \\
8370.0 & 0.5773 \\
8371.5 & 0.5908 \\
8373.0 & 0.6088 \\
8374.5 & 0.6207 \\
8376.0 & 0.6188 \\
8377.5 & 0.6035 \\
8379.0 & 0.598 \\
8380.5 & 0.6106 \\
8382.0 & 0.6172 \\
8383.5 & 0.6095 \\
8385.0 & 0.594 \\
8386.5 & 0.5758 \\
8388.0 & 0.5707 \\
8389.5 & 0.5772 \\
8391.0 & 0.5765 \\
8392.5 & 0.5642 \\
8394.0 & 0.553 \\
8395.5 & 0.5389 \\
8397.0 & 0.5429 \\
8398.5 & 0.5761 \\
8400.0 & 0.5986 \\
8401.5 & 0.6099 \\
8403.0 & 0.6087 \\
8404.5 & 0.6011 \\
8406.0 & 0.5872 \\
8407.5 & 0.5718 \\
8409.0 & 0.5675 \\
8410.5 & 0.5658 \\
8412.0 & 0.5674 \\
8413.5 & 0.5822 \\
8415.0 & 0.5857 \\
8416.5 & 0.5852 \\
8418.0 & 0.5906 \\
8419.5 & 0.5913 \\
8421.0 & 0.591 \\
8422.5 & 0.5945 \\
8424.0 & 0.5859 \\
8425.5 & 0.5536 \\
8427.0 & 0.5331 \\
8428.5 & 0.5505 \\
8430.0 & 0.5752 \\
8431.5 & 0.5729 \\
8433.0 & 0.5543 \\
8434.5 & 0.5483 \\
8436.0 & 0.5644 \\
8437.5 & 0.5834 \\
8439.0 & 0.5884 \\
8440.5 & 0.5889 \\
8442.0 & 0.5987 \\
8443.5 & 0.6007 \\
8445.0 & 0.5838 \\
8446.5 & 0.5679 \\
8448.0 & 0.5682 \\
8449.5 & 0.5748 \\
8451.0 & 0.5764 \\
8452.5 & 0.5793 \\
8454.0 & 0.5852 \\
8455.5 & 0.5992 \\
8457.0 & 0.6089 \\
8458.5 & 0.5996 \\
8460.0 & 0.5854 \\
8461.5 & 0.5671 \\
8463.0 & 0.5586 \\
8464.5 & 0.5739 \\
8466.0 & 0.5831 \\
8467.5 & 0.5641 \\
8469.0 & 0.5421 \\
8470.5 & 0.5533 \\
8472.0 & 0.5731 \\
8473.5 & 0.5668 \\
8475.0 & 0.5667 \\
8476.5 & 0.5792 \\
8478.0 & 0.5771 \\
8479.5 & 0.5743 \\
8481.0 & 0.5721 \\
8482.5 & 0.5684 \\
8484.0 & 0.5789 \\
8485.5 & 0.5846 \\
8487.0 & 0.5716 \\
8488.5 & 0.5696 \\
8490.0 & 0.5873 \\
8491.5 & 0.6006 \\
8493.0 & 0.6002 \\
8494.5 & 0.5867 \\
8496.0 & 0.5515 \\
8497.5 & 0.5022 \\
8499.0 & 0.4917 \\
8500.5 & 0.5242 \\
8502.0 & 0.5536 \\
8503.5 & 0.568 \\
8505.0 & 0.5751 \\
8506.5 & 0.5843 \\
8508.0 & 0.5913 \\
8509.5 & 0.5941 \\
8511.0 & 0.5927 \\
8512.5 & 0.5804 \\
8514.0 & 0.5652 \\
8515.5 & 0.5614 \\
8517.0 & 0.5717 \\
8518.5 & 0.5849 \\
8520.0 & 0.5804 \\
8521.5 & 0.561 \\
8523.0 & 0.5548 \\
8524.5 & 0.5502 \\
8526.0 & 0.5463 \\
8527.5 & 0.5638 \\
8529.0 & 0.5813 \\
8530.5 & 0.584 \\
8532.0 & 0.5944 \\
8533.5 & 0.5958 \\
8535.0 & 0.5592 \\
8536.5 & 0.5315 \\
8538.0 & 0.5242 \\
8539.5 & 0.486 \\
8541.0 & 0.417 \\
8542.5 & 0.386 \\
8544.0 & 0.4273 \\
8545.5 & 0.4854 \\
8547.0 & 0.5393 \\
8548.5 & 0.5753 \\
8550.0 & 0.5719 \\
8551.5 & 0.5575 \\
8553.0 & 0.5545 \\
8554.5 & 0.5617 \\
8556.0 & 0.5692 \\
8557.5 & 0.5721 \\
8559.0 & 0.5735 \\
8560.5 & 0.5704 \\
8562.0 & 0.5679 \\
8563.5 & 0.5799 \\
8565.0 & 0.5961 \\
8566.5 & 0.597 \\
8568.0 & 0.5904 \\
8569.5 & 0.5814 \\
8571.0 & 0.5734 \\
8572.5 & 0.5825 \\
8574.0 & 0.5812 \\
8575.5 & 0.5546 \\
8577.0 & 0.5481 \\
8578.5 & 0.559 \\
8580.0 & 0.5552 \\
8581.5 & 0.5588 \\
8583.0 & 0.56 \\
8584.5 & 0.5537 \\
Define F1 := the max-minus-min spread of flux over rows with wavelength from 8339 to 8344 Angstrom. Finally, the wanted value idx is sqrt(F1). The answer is 0.15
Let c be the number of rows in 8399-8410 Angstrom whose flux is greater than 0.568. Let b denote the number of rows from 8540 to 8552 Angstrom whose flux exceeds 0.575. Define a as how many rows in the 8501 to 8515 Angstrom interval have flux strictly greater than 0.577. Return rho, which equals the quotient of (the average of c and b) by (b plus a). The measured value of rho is 0.6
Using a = 5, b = 1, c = 6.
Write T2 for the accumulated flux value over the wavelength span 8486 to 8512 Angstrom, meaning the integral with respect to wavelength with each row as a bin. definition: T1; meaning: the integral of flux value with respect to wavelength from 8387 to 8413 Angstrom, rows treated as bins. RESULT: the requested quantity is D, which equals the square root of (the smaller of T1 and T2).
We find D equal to 3.84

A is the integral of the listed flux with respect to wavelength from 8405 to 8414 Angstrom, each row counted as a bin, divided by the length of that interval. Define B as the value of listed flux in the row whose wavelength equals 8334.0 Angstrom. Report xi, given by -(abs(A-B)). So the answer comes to -0.012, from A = 0.574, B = 0.586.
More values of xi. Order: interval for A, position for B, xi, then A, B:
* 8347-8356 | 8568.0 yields -0.022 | 0.569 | 0.5904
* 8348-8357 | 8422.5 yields -0.026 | 0.569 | 0.5945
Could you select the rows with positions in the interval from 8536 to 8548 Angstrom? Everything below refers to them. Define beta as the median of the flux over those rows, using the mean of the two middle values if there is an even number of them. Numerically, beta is 0.486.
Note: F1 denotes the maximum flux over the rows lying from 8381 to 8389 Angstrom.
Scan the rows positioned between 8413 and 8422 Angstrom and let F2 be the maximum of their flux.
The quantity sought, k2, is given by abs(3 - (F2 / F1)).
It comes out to 2.04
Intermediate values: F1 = 0.6172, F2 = 0.5913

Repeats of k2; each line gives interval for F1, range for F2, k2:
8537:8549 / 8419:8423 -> 1.97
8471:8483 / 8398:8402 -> 1.95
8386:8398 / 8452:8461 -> 1.95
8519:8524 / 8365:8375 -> 1.93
